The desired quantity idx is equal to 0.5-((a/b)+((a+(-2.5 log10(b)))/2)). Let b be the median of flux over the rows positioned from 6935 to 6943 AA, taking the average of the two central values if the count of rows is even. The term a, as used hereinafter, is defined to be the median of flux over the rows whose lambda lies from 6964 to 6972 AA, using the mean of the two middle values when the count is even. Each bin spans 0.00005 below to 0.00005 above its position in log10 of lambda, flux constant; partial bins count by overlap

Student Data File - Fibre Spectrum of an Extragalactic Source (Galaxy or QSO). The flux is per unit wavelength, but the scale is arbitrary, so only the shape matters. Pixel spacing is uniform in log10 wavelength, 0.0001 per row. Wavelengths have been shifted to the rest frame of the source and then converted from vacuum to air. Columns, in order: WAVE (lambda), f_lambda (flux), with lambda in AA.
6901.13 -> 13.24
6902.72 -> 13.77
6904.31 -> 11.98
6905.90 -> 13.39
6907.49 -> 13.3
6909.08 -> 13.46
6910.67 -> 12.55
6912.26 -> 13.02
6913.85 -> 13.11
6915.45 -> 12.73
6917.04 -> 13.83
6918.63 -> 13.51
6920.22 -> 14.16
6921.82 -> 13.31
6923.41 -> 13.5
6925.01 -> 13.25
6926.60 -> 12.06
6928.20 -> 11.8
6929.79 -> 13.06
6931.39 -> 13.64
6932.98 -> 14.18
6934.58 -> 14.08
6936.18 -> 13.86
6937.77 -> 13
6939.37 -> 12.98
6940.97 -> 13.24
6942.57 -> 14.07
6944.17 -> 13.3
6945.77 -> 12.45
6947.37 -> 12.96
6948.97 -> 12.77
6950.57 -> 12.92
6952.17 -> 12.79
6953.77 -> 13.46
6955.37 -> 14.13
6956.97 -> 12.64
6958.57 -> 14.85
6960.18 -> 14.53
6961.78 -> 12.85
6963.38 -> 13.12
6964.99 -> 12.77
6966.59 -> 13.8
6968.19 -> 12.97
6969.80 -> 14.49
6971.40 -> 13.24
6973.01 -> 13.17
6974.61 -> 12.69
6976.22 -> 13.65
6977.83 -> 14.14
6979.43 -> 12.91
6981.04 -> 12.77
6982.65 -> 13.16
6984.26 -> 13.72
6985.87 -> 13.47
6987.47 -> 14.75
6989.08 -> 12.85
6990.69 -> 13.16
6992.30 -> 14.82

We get -5.72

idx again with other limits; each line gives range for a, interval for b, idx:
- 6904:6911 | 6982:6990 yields -5.73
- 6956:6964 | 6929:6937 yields -5.58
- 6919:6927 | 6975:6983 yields -5.77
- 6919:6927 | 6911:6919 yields -5.77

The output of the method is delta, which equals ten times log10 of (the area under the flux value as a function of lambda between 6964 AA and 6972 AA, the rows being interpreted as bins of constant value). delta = 20.3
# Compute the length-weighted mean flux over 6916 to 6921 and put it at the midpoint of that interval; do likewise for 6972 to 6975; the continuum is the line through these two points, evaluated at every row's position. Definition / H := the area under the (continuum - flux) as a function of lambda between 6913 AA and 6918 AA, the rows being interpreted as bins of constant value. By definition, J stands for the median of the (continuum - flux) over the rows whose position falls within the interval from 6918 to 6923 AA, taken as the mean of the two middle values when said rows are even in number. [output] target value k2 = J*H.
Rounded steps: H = 3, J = 0.3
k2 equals 0.9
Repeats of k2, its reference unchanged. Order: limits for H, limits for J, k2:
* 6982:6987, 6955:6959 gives 3.1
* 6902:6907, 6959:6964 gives 0.1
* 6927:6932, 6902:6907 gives 2.7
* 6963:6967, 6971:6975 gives 0.0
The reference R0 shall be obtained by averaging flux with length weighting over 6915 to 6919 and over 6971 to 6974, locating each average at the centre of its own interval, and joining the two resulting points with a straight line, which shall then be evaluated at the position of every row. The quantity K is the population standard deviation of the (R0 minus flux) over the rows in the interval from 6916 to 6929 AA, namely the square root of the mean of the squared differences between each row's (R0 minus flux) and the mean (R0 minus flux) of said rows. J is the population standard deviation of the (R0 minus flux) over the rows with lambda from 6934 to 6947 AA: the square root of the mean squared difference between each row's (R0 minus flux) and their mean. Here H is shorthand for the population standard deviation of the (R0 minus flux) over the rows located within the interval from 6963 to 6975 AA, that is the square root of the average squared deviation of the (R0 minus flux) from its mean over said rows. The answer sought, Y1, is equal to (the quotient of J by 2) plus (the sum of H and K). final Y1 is 1.58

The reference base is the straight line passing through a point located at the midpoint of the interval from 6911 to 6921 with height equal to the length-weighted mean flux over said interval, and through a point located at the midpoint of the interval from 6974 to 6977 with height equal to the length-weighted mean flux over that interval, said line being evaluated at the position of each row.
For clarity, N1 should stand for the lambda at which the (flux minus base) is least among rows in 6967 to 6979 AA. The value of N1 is 6974.61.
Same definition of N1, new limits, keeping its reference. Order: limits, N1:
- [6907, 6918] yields 6910.67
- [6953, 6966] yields 6956.97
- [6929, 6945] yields 6939.37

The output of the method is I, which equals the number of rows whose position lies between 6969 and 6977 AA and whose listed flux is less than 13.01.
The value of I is 1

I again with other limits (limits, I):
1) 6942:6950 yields 3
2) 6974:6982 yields 3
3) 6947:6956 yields 4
